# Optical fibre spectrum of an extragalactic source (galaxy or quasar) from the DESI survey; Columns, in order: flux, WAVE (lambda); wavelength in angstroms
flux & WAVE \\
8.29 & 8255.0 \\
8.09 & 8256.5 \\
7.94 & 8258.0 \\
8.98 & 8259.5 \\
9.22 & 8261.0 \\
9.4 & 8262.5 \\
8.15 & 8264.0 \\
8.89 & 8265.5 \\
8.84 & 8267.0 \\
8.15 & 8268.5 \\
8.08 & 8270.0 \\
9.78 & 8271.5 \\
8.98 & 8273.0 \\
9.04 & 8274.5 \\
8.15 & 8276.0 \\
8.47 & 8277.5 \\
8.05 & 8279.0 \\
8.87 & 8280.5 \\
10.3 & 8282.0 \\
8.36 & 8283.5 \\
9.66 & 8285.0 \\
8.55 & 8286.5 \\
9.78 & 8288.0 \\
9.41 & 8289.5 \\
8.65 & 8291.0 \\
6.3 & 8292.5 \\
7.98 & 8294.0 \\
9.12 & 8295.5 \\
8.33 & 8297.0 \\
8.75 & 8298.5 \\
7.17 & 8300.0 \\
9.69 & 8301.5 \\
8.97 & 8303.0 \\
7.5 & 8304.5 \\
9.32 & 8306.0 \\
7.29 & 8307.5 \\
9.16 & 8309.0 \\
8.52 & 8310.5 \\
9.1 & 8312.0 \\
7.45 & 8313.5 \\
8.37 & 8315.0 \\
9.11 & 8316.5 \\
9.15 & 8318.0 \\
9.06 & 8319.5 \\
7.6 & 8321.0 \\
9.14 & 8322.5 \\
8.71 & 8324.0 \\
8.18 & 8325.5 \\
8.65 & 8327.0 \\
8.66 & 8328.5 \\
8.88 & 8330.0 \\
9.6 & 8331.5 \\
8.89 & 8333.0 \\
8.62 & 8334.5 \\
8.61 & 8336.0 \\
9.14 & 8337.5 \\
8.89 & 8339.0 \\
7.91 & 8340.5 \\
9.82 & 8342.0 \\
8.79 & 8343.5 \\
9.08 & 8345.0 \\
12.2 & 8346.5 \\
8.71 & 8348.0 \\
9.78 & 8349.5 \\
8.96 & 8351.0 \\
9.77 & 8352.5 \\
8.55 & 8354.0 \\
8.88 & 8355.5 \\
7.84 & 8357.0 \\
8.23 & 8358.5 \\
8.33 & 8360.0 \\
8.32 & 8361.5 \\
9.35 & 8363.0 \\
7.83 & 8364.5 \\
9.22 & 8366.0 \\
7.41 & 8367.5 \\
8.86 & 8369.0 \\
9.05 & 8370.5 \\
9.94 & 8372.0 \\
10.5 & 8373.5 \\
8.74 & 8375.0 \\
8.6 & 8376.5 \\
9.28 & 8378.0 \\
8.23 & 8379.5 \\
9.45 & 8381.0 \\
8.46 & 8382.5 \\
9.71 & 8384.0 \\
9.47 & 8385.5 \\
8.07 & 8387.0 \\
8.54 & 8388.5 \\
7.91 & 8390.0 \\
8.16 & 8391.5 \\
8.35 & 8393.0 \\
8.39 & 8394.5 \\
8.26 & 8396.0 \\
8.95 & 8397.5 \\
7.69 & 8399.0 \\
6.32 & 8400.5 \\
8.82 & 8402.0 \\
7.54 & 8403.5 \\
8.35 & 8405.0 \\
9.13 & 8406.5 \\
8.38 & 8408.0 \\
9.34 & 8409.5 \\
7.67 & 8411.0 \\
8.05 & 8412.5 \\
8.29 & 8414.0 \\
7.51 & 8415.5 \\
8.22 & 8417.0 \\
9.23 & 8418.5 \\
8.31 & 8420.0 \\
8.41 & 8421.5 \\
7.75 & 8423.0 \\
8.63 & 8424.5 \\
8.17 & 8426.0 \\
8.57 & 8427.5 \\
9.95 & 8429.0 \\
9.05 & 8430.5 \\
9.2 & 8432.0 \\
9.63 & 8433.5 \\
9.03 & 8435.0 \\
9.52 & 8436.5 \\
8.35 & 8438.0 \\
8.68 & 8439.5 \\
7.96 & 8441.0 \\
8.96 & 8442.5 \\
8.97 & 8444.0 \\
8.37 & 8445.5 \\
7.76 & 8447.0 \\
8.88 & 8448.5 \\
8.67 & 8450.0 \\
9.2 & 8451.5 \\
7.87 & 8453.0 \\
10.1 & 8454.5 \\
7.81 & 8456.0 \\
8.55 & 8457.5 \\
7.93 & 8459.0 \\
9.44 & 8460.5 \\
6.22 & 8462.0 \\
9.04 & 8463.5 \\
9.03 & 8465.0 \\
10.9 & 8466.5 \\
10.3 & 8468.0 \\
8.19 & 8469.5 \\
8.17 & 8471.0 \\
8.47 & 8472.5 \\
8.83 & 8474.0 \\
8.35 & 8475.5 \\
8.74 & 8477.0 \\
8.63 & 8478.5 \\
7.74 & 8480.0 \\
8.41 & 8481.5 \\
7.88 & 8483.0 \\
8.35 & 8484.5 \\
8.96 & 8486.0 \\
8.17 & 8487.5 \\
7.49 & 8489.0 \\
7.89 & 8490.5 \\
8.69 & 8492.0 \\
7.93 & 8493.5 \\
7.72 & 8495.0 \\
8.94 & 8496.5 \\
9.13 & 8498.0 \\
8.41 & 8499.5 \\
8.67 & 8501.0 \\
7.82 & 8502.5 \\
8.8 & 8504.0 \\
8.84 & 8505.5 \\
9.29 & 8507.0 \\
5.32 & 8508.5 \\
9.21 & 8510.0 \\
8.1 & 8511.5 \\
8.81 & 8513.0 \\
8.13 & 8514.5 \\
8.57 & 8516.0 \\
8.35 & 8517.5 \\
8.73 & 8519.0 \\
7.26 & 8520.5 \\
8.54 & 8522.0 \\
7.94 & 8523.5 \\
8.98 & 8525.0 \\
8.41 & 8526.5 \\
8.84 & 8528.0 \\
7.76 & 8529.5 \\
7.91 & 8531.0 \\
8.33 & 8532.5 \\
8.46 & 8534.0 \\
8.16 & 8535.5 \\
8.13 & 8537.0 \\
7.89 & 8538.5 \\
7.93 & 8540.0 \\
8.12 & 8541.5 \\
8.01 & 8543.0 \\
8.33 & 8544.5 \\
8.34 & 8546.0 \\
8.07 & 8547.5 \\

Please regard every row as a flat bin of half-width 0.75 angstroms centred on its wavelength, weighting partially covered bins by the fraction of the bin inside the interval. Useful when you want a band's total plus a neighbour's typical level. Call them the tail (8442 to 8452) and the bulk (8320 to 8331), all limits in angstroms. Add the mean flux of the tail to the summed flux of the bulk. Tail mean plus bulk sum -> 68.5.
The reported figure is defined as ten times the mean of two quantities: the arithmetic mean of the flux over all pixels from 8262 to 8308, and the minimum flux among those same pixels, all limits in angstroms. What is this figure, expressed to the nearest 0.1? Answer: 74.7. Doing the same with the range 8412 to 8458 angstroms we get 80.7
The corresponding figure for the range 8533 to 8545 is 80.1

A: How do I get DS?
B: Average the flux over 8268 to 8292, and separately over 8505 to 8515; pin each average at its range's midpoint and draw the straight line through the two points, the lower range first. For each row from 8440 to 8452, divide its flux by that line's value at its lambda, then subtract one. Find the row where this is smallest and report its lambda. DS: 8447.0 angstroms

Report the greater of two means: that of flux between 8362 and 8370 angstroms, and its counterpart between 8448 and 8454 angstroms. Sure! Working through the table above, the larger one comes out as 8.7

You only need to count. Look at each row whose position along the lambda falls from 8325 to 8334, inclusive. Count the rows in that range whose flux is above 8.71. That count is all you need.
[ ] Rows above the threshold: 3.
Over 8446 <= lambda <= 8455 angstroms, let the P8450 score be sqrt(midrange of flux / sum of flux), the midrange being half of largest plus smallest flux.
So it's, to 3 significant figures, 0.413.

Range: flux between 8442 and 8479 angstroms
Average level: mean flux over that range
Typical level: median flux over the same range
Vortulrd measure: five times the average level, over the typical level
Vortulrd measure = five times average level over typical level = 5.01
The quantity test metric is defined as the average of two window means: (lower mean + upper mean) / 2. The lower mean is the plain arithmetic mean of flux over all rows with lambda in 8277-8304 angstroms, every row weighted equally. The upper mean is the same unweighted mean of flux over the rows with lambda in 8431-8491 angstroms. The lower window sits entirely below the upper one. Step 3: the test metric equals 8.65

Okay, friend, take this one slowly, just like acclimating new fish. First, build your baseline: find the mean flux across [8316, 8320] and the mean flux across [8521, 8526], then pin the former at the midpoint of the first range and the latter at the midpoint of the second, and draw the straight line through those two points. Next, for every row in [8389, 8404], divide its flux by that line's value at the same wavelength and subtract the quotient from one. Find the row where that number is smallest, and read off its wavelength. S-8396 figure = 8397.5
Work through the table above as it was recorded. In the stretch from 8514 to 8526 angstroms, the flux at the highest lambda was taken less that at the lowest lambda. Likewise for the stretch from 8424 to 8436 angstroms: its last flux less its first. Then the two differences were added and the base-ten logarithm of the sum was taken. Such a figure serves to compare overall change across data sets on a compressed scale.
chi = 0.1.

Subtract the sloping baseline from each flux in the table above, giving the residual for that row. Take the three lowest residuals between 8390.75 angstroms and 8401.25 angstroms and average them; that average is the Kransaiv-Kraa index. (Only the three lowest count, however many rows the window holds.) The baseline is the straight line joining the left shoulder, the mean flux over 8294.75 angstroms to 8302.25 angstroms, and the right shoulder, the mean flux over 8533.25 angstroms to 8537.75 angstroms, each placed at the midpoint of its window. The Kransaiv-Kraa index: -1.1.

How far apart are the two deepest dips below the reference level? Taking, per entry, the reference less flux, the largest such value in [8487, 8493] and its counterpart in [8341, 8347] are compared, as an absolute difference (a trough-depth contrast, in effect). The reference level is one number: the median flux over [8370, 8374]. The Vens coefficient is 1.3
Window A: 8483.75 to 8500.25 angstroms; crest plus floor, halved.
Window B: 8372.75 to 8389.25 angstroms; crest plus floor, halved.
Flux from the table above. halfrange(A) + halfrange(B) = 17.6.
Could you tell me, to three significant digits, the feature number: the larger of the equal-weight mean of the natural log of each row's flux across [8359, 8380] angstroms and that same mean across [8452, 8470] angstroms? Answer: 2.17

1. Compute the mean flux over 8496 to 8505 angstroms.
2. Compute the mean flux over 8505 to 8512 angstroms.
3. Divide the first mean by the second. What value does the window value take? 1.06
